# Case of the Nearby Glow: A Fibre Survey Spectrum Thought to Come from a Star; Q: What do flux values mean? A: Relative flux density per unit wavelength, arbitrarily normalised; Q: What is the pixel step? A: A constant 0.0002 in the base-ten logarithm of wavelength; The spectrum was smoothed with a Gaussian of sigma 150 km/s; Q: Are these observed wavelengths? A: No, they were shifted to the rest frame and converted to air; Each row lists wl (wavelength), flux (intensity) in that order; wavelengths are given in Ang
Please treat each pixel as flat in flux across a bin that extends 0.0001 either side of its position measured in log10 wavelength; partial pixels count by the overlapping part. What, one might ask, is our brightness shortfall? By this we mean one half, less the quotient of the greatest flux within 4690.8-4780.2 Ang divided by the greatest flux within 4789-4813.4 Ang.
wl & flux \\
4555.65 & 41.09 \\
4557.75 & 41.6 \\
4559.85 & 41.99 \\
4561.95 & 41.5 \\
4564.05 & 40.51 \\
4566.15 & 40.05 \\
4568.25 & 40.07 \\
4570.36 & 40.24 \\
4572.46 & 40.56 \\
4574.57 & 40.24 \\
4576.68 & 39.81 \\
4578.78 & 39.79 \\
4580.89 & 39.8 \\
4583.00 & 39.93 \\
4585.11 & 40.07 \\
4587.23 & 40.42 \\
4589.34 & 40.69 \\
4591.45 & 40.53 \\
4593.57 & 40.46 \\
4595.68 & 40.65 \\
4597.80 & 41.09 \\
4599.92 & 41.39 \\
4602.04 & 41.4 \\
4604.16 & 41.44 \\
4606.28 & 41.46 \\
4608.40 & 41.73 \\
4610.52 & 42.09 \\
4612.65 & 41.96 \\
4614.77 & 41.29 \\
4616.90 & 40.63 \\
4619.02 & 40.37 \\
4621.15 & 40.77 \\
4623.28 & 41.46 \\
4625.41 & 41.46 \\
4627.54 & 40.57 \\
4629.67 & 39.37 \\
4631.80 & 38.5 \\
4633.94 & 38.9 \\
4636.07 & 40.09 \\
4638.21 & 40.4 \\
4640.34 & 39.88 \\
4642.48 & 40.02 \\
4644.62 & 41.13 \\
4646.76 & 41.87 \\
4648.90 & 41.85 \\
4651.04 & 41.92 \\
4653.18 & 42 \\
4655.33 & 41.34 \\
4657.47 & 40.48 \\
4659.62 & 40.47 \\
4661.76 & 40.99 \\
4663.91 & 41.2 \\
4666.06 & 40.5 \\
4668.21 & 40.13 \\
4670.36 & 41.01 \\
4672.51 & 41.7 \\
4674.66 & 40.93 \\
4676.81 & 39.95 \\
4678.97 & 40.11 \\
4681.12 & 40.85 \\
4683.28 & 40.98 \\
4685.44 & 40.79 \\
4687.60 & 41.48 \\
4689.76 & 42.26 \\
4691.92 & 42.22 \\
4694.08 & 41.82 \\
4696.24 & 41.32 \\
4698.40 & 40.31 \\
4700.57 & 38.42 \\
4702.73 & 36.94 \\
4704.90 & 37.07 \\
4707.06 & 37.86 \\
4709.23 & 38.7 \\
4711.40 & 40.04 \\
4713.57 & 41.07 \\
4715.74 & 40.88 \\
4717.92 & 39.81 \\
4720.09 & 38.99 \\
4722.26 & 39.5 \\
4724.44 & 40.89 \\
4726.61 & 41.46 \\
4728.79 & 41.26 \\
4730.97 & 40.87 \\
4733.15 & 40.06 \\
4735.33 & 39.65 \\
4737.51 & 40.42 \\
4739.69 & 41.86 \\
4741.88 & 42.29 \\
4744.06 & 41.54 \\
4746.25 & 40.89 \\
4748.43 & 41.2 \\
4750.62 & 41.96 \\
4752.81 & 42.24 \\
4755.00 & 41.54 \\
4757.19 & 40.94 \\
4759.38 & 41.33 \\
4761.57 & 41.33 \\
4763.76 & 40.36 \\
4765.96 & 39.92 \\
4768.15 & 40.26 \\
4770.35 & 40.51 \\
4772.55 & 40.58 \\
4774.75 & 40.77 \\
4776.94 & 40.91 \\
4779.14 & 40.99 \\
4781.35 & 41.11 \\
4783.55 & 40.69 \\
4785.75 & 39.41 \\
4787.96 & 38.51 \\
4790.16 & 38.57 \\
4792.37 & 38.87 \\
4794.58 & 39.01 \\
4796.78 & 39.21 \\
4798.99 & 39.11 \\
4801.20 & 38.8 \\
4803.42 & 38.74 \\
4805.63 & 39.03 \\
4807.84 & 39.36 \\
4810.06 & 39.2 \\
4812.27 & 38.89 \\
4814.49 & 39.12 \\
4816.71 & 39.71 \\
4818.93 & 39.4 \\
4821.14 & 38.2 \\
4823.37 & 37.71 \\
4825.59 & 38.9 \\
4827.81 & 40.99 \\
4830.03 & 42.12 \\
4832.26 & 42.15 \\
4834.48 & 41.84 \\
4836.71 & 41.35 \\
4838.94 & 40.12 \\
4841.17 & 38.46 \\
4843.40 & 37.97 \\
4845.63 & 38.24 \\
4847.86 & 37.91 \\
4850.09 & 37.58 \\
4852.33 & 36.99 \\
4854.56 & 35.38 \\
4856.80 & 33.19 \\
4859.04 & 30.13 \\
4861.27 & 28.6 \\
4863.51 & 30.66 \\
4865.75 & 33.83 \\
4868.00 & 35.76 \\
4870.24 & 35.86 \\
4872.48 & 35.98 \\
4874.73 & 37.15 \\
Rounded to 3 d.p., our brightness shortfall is -0.574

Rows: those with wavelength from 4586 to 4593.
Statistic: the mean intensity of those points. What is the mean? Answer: 40.5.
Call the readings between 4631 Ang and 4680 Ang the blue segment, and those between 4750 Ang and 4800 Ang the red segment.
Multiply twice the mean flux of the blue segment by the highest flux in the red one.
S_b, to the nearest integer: 3436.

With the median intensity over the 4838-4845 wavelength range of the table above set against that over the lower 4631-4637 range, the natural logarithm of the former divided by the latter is -0.01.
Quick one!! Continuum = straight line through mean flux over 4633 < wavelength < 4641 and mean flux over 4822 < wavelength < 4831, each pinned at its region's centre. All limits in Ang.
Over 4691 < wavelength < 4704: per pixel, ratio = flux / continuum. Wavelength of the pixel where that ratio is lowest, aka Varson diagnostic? 4702.73 Ang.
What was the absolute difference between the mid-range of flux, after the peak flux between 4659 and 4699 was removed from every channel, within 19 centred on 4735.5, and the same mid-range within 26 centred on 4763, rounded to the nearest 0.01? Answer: 0.11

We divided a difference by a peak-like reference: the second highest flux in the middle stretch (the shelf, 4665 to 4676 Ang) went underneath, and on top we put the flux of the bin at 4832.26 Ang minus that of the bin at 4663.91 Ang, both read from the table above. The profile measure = 0.02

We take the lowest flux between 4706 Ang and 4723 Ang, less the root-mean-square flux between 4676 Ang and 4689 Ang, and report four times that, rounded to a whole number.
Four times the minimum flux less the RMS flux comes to -11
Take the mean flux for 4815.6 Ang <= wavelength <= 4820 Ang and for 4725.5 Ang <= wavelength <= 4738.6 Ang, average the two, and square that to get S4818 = 1607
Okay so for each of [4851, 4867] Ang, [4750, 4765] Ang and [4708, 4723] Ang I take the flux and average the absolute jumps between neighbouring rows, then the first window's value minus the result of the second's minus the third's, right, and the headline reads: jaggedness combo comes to 2.6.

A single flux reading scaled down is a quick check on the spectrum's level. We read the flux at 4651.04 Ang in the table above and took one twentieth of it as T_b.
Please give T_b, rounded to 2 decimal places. 2.10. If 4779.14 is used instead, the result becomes 2.05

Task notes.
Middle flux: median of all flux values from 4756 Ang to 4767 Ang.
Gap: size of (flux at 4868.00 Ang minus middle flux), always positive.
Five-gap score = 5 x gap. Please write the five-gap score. 25.9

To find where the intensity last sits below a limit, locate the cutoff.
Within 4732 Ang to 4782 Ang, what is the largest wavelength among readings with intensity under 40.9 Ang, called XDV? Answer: 4774.75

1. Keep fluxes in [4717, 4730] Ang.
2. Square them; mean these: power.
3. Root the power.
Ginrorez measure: 40.3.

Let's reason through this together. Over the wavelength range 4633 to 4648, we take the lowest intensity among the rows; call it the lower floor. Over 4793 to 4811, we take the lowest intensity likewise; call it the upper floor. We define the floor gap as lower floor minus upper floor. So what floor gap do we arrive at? 0.2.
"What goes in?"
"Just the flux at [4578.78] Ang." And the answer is 39.79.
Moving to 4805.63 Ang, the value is 39.03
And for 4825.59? 38.9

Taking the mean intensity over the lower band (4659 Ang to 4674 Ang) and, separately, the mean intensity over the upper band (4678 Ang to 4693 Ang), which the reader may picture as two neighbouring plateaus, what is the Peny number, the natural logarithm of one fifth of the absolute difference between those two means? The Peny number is -2.6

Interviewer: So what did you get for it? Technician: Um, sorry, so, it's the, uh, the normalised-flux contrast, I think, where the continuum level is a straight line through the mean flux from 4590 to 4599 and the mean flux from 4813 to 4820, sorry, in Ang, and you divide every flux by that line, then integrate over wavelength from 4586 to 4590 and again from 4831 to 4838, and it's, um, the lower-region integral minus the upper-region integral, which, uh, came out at -3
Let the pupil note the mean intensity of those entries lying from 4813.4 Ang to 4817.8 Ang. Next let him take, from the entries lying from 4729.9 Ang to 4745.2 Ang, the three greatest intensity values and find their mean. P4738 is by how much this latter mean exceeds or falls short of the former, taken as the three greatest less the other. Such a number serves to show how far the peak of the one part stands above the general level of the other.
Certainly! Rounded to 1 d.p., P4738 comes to 2.5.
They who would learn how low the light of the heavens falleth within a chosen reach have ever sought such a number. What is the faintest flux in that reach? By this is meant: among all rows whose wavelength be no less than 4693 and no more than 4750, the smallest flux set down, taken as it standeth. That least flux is 36.94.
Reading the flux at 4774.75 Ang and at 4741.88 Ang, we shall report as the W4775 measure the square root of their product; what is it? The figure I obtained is 42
